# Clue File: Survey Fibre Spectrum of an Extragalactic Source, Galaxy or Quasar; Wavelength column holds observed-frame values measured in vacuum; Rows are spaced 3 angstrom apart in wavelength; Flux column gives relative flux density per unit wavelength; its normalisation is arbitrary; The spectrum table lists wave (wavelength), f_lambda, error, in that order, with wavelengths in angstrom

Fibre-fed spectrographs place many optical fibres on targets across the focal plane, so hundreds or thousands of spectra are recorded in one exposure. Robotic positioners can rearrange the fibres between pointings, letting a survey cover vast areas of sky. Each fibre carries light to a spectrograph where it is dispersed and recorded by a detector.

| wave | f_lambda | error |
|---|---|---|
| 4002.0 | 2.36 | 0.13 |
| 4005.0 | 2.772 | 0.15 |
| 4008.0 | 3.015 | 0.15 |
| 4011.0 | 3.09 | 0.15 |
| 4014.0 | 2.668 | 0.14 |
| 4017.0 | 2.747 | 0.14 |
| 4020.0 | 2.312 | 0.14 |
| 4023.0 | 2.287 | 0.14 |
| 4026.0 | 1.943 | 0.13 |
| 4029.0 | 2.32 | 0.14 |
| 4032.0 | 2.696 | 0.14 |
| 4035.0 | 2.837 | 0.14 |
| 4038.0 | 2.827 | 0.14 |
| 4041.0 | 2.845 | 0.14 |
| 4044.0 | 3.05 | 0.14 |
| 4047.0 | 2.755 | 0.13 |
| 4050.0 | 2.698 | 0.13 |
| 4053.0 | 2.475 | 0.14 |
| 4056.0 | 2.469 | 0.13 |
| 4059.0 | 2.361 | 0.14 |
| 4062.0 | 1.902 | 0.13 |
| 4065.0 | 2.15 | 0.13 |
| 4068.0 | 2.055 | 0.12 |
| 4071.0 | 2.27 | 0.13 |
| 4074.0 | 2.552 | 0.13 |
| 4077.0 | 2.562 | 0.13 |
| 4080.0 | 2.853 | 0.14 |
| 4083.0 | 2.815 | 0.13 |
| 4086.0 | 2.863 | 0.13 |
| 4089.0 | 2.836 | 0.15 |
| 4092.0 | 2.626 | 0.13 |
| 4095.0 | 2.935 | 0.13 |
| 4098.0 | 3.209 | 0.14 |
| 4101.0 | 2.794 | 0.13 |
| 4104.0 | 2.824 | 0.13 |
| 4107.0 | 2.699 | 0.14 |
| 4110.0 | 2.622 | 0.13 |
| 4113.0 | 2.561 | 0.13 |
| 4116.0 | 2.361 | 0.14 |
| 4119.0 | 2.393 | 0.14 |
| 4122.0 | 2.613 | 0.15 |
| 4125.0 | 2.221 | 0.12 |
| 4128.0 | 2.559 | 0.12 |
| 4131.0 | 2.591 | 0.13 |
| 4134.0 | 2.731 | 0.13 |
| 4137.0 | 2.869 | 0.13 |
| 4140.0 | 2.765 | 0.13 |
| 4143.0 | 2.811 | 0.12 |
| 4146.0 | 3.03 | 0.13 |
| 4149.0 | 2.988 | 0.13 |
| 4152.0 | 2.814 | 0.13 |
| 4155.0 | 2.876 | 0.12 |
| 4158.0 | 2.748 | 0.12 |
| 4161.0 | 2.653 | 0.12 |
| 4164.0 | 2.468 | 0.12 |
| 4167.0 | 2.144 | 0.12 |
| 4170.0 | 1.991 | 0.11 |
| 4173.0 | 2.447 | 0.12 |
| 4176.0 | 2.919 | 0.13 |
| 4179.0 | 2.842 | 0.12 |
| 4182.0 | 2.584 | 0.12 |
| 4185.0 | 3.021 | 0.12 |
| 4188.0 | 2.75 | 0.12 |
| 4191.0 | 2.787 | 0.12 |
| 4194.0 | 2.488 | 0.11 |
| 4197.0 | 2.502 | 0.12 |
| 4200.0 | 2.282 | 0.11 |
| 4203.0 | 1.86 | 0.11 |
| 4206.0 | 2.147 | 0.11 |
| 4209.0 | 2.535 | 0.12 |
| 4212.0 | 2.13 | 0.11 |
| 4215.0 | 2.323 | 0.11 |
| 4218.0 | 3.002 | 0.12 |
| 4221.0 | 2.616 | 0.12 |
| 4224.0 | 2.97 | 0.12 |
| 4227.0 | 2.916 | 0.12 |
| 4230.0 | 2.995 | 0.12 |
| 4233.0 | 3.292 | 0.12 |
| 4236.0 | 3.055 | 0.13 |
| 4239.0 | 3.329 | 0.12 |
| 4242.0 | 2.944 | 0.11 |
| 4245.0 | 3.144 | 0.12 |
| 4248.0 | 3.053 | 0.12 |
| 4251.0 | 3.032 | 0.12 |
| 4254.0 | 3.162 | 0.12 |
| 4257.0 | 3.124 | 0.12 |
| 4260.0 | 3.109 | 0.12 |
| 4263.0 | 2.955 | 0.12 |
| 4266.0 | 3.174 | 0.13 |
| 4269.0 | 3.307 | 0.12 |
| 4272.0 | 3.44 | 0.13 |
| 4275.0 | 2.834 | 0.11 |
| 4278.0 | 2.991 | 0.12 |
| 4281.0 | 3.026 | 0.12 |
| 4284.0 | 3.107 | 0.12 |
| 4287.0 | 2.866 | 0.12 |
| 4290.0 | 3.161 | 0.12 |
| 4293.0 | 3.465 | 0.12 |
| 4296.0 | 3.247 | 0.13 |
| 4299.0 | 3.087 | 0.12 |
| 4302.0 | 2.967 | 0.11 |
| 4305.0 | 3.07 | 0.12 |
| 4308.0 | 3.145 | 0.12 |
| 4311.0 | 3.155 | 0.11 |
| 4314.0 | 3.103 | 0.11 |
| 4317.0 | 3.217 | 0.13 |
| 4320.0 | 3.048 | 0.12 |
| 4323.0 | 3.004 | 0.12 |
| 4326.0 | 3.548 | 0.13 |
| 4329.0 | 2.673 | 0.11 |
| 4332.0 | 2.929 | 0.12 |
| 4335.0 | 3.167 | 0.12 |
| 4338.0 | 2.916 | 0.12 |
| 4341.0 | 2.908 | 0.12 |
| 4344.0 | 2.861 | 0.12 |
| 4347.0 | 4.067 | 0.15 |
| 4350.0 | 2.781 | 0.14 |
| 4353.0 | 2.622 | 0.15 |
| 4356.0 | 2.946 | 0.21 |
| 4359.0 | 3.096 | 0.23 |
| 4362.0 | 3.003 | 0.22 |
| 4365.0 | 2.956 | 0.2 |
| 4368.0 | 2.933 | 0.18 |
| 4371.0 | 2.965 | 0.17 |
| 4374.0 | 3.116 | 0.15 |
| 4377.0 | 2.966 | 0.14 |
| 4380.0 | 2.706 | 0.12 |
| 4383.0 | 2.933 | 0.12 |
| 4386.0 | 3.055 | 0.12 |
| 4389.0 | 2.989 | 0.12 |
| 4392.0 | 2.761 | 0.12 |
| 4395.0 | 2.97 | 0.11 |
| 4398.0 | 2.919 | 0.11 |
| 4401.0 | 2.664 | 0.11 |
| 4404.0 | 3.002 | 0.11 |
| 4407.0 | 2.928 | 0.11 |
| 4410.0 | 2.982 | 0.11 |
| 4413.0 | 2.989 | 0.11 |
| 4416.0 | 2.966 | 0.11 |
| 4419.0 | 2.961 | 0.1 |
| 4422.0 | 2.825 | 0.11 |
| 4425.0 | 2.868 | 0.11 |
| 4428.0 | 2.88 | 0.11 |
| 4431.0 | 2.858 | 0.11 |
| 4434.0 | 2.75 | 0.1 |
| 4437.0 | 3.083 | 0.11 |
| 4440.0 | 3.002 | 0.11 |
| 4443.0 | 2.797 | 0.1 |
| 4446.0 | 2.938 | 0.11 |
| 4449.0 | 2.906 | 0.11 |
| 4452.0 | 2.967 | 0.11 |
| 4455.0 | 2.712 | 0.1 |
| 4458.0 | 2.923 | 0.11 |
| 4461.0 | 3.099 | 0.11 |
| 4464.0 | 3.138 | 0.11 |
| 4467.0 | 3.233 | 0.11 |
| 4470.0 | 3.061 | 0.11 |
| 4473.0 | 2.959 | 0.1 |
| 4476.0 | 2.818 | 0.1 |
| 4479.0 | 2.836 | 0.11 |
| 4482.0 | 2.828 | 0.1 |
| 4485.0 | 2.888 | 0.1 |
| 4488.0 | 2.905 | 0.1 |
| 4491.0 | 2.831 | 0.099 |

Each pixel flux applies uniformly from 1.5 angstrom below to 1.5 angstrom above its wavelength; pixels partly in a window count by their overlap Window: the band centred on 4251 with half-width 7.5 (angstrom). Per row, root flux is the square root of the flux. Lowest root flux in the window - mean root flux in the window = -0.02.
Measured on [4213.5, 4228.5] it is -0.14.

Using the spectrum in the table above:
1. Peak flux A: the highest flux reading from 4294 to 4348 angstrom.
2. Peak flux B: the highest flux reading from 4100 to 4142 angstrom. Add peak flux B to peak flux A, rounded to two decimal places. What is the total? 6.94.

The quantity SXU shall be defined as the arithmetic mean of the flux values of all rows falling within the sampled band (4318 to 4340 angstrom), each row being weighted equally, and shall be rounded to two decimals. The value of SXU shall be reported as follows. 3.04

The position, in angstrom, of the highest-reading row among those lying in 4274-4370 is 4347.0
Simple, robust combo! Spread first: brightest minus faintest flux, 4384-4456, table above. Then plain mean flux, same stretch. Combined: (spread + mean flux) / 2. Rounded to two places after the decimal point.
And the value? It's 1.66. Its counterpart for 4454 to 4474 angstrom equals 1.77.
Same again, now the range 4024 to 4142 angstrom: 1.95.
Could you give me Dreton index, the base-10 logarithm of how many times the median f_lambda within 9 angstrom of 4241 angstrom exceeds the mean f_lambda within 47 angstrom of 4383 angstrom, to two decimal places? 0.02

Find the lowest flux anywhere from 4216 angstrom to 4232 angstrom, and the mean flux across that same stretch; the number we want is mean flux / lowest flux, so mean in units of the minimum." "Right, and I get 1.11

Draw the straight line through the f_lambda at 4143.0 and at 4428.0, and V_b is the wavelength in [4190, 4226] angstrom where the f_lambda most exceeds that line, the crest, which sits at 4218.0 angstrom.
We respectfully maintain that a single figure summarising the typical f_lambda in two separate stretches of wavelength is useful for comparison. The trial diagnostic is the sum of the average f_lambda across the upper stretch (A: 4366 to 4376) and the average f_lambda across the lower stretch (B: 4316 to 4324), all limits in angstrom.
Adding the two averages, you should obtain 6.09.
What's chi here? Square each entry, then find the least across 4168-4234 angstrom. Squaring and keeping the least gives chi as 3.5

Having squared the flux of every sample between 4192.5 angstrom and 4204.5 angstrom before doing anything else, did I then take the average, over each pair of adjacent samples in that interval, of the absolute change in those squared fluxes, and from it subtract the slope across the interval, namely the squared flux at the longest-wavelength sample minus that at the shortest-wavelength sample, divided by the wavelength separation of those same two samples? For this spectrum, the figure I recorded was 1.26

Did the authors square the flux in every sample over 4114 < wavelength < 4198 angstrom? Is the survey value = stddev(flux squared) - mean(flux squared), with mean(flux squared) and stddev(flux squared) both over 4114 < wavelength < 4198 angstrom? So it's -5.7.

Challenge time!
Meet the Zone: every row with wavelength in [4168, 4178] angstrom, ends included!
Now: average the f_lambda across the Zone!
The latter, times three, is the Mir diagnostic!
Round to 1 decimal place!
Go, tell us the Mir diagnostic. 7.4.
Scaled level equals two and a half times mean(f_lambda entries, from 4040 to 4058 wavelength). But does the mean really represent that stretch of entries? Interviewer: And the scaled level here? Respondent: 6.8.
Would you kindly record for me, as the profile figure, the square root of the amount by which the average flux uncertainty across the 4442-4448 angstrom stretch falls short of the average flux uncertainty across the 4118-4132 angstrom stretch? 0.16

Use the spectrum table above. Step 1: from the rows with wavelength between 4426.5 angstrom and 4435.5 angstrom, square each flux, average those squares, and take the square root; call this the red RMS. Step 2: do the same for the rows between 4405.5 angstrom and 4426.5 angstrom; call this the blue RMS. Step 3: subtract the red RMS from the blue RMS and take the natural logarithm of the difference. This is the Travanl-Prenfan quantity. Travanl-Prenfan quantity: -2.28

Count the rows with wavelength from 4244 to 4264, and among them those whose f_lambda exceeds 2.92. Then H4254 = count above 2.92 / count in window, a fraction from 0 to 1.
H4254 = 1.0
